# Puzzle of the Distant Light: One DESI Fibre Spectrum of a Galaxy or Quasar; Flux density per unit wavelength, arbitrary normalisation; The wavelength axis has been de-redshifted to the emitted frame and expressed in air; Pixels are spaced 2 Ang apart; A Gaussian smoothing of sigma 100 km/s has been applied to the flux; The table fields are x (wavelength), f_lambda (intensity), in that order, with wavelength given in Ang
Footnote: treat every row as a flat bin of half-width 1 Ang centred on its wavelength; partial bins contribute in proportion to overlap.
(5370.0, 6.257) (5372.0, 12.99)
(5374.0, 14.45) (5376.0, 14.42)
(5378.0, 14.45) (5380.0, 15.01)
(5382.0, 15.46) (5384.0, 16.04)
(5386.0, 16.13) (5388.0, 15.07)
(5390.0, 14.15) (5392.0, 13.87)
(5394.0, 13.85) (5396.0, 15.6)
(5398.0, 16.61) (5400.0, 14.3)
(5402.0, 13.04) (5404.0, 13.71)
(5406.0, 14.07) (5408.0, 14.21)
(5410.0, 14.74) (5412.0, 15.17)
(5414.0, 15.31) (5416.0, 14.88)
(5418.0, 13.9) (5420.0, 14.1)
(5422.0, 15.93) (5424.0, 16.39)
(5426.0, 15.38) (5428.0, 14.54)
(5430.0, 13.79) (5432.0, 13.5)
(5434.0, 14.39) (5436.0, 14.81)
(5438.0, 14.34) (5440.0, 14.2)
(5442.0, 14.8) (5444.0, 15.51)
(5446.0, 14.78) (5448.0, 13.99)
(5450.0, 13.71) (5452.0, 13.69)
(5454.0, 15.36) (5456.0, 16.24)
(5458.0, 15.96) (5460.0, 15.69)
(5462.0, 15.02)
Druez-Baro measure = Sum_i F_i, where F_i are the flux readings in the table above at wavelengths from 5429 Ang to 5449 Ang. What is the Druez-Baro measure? 144.1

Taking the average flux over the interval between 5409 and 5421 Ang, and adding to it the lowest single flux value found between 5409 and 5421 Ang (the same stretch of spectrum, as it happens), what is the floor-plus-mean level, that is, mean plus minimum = 28.6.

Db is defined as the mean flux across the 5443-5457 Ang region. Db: 14.8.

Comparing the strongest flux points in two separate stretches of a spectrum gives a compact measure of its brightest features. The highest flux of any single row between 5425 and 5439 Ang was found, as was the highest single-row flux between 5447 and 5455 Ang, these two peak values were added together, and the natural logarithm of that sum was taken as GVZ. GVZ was 3.43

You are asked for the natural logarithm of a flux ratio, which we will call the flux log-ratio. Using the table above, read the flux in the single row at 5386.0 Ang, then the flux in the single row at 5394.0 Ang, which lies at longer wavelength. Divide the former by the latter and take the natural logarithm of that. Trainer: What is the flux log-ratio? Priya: 0.15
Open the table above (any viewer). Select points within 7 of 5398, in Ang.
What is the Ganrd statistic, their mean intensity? 14.43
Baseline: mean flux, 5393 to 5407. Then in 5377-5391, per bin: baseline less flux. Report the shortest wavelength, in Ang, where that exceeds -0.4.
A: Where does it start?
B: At 5378.0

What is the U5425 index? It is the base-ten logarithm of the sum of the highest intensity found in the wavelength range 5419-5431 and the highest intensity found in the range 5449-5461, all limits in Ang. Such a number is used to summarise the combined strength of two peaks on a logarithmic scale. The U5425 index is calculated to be 1.51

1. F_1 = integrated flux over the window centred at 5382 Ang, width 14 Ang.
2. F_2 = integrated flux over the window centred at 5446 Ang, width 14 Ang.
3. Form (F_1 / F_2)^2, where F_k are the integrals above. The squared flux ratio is 1.12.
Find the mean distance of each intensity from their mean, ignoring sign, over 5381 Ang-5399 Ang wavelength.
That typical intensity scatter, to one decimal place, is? 0.9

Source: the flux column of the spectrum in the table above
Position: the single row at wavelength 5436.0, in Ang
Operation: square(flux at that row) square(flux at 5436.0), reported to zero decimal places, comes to 219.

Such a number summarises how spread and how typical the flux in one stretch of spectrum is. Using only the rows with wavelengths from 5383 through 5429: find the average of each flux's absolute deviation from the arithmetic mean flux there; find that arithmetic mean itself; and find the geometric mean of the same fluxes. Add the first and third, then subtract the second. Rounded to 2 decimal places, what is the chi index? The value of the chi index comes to 0.79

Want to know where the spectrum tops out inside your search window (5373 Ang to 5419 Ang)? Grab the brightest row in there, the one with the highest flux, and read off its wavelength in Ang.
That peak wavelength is 5398.0 Ang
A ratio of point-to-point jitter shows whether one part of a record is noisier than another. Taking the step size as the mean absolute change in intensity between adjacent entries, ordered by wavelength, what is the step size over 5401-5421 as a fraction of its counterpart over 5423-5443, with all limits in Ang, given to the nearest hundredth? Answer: 0.72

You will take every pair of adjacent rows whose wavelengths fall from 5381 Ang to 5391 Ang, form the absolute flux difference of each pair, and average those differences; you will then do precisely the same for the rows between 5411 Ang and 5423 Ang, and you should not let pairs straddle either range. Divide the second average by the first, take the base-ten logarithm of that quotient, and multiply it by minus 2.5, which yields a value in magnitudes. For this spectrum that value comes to -0.1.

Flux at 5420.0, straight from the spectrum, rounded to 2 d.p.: 14.10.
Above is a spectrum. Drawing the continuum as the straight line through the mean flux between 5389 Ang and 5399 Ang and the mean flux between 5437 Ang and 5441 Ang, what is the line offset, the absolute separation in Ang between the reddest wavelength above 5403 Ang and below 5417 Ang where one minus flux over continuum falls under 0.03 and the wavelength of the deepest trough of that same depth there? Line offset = 12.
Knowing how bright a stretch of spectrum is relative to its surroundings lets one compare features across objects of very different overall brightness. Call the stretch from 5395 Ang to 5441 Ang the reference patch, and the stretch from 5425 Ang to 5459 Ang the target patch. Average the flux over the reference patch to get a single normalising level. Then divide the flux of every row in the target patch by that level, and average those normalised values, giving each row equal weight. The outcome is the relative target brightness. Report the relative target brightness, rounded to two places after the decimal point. 1.00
